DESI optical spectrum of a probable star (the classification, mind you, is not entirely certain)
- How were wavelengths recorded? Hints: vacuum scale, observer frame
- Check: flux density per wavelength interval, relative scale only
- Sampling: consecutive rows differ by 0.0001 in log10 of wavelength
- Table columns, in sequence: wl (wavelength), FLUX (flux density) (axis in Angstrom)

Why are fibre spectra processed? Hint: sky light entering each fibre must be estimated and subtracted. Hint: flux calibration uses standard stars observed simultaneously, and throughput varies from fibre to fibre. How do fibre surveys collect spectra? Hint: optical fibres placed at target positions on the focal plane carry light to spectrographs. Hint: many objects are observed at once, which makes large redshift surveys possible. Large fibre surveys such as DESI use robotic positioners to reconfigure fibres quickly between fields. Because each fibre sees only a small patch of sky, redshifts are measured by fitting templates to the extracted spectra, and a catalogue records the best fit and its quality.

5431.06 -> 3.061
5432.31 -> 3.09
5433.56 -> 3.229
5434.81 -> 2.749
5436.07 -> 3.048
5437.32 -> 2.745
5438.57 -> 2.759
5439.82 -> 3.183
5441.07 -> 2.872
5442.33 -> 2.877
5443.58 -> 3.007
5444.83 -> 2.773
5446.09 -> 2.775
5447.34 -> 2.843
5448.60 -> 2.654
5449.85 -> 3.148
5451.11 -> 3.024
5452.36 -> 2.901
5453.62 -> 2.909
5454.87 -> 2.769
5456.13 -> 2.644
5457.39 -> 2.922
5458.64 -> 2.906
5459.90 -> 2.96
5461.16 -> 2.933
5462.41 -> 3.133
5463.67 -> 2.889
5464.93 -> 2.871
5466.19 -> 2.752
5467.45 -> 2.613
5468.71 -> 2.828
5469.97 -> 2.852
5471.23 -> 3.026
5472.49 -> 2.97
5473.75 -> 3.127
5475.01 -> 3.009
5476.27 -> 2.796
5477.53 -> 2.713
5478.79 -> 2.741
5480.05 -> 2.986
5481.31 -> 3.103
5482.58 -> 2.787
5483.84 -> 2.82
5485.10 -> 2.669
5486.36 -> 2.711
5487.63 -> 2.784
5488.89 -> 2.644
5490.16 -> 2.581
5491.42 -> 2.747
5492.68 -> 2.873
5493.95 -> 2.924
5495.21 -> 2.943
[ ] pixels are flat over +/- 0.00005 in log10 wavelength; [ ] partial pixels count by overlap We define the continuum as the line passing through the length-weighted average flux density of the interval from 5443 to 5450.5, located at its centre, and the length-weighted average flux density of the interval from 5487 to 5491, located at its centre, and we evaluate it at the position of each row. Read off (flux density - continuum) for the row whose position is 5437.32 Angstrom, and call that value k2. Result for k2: -0.16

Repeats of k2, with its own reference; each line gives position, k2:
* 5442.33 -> -0.01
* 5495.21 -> 0.30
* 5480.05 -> 0.27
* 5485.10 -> -0.02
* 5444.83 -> -0.10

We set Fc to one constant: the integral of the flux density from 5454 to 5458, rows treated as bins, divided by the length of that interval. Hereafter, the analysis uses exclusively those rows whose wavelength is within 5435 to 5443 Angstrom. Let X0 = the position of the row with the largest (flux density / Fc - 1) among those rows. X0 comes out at 5439.82 Angstrom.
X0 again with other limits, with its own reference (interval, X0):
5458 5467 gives 5462.41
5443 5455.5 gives 5449.85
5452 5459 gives 5457.39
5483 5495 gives 5493.95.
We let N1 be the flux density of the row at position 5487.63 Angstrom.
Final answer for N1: 2.784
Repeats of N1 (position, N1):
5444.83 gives 2.773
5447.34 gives 2.843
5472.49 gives 2.97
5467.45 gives 2.613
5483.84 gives 2.82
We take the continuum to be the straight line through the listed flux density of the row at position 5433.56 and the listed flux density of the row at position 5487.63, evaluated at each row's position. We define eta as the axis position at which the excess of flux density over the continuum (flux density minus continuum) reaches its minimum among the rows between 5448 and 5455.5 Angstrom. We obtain 5448.60 Angstrom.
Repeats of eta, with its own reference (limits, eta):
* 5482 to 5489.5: 5485.10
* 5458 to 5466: 5458.64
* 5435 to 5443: 5437.32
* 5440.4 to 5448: 5444.83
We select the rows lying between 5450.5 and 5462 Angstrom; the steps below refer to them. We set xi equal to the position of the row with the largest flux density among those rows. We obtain 5451.11 Angstrom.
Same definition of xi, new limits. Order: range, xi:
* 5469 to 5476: 5473.75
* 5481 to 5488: 5481.31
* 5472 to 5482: 5473.75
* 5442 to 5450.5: 5449.85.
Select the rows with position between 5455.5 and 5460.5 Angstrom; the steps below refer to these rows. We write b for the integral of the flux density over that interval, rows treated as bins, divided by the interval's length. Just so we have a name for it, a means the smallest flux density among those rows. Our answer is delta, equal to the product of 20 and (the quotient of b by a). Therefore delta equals 21.6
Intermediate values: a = 2.644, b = 2.86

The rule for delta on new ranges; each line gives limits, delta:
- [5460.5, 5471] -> 21.9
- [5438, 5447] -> 21.0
